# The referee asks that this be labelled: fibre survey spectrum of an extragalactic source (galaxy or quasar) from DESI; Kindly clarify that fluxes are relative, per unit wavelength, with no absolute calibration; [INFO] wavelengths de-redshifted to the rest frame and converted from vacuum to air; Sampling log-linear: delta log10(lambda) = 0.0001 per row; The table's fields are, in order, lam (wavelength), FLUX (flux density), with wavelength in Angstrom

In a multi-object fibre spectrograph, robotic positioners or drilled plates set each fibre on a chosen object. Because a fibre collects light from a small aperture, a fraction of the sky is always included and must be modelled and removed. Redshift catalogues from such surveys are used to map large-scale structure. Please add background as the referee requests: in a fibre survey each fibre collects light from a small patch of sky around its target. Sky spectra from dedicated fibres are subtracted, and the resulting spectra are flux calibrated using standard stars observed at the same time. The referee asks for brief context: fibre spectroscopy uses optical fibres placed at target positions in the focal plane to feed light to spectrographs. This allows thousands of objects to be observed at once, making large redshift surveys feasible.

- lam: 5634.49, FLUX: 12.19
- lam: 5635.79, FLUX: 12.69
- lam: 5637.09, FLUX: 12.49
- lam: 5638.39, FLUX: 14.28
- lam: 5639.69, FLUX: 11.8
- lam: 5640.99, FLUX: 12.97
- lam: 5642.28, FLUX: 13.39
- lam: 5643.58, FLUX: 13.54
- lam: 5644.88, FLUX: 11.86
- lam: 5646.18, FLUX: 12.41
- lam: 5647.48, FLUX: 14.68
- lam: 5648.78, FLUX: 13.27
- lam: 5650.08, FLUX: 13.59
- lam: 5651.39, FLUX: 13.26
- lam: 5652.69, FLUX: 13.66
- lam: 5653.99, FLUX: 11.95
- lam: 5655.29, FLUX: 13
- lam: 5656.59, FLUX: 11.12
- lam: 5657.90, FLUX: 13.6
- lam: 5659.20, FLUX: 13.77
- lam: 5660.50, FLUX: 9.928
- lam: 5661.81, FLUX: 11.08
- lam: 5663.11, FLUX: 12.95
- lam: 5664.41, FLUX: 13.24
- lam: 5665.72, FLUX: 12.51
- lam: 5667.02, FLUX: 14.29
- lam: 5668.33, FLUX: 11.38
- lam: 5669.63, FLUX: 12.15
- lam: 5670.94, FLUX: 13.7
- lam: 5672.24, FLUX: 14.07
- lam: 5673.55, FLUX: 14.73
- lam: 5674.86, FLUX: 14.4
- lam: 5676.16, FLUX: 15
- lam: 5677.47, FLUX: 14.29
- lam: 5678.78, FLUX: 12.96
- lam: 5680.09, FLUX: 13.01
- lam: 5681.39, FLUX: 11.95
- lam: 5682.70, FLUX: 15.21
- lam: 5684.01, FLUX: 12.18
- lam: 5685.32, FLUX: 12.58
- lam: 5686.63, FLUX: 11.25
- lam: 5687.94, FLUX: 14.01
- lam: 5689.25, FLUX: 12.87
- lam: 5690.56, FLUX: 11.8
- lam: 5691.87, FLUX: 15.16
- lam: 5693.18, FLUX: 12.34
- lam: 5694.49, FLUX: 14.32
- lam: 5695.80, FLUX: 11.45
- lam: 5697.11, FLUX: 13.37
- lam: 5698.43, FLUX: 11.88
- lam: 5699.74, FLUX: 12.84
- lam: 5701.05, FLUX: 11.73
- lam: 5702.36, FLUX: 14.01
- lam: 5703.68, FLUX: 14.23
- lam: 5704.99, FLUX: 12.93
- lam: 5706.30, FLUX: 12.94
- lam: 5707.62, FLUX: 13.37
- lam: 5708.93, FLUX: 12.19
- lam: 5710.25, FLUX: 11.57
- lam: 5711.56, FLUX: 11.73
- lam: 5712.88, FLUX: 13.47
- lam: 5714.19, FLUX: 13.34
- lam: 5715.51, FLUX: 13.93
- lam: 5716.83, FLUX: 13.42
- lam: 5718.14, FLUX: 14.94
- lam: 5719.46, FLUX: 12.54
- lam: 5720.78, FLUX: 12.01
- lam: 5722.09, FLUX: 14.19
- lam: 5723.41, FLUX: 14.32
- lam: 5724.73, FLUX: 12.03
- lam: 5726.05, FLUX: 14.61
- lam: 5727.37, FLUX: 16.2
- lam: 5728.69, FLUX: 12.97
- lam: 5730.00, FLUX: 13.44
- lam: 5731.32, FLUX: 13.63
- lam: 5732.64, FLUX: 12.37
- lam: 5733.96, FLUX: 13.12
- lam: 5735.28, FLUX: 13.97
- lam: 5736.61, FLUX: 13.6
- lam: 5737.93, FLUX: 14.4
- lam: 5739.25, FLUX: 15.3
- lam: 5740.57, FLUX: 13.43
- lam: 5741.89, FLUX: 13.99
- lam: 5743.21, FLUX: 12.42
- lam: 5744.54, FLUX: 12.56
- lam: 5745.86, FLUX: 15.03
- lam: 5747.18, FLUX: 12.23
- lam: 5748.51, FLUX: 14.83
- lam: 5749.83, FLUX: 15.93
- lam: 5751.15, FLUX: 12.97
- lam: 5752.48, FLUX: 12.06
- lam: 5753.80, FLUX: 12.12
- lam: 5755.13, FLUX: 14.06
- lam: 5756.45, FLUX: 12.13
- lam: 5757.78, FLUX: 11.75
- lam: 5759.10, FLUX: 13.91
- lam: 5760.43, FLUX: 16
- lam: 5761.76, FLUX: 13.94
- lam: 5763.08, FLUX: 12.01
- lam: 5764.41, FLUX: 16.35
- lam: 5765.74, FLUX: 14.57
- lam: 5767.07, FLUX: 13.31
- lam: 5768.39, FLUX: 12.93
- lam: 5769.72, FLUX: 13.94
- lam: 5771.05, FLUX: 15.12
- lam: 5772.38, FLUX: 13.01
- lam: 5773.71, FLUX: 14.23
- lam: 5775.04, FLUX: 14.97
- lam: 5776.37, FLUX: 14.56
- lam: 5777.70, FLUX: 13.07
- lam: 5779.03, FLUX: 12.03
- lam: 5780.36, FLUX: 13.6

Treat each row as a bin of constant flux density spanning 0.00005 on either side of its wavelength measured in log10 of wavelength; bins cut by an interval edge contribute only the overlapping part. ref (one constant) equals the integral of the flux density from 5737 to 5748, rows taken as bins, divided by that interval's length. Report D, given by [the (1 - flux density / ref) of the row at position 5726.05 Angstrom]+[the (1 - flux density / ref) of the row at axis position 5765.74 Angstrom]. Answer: -0.13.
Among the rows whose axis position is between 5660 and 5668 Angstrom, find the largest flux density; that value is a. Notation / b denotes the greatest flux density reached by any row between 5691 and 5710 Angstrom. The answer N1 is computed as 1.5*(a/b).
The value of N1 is 1.41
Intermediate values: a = 14.29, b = 15.16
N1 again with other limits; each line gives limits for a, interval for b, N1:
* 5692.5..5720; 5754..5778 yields 1.37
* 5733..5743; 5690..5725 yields 1.51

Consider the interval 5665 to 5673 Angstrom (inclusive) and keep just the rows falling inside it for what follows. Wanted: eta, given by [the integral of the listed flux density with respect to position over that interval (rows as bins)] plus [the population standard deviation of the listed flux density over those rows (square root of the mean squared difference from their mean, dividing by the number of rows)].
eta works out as 105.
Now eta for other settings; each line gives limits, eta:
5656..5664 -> 98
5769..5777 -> 115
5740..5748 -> 107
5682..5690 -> 105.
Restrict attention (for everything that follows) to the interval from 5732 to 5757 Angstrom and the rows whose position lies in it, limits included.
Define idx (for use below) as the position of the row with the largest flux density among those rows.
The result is 5749.83 Angstrom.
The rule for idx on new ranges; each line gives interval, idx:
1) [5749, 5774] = 5764.41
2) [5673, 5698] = 5682.70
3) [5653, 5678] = 5676.16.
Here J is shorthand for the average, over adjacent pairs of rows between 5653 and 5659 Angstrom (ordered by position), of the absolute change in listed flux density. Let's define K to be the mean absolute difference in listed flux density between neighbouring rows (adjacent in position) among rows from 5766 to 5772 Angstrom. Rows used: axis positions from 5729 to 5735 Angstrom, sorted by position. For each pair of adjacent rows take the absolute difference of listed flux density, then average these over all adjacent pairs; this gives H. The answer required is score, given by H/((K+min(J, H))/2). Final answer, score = 0.92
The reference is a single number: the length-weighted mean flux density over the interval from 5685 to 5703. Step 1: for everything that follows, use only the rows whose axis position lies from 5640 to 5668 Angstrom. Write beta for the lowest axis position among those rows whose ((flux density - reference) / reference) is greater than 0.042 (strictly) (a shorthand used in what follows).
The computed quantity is 5642.28 Angstrom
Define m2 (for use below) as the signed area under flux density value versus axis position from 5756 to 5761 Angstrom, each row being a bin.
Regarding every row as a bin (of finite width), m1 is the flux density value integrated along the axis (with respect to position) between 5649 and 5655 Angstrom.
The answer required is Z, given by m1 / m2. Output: 1.17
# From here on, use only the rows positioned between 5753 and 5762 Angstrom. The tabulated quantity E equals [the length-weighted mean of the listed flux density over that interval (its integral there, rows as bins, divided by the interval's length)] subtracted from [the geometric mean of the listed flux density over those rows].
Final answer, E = -0.025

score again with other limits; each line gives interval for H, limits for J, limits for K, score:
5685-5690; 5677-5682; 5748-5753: 1.41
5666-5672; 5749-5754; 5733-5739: 1.76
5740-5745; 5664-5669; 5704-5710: 1.17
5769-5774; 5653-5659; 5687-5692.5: 0.89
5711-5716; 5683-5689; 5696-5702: 0.82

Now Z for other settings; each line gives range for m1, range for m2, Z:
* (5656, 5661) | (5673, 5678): 0.83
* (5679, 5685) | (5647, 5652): 1.15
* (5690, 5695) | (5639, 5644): 1.04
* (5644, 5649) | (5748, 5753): 0.93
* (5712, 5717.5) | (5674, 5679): 1.04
